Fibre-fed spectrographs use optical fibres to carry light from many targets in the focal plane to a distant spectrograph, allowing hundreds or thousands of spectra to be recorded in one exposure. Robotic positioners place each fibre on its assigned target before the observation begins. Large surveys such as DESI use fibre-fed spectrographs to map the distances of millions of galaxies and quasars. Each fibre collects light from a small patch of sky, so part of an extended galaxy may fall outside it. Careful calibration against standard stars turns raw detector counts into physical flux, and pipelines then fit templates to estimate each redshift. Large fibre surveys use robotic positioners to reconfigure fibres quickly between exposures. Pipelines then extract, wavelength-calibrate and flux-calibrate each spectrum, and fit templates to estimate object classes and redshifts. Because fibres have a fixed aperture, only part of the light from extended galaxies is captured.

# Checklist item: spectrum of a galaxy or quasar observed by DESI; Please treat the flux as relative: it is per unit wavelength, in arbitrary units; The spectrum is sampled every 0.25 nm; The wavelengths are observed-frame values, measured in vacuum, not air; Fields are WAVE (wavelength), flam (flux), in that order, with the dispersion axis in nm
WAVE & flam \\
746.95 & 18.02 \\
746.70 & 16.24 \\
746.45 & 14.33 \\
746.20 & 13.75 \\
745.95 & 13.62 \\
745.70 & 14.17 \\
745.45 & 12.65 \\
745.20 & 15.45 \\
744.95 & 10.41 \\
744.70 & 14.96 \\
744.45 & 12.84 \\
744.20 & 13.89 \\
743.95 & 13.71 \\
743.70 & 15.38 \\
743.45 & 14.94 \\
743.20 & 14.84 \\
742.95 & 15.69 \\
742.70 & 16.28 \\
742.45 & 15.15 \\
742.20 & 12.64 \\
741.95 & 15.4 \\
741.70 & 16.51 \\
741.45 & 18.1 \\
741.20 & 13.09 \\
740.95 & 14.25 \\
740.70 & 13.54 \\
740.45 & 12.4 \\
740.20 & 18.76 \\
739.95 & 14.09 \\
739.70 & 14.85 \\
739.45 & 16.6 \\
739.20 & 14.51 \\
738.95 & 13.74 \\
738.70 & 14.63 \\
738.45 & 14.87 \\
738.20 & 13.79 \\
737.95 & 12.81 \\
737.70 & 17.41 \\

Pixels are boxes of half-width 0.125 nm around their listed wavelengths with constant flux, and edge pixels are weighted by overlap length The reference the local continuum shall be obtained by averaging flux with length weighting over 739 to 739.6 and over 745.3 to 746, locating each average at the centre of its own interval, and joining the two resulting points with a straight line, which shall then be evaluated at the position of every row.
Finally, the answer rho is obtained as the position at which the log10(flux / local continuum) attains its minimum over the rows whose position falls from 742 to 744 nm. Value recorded 742.20 nm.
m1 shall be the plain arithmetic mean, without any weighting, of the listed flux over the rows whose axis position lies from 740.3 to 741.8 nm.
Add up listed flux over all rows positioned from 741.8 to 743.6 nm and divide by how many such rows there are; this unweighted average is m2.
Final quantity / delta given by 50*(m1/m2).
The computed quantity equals 49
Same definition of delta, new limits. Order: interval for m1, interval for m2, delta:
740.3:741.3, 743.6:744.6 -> 48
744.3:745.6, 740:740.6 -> 43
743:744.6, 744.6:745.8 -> 53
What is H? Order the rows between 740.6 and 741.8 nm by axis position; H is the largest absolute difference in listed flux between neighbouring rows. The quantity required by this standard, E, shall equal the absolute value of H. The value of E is 5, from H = 5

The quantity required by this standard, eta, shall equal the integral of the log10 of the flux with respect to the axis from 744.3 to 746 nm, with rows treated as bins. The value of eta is 1.91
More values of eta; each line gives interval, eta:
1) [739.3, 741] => 1.99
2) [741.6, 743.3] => 2.01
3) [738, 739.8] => 2.10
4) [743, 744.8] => 2.08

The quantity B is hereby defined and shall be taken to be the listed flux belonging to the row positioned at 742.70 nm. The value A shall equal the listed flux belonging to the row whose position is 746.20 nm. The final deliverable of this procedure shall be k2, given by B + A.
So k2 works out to 30.0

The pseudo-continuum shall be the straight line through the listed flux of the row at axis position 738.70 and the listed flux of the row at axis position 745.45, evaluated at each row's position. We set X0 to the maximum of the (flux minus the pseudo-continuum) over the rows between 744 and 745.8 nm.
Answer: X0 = 2.7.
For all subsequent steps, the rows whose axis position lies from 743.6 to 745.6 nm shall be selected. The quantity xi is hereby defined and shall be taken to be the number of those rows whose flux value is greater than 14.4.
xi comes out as 3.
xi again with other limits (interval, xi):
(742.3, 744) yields 6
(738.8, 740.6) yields 4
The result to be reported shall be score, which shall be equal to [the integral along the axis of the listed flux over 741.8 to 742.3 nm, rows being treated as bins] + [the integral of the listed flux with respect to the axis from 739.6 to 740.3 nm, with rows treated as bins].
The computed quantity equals 18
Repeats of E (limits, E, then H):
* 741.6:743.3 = 3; 3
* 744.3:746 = 5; 5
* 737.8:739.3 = 1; 1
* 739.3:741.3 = 6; 6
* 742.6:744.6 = 2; 2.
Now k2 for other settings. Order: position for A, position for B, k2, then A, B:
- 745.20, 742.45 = 30.6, 15.45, 15.15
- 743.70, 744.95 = 25.8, 15.38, 10.41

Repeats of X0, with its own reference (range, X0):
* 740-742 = 4.6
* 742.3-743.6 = 2.8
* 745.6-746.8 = 4.0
